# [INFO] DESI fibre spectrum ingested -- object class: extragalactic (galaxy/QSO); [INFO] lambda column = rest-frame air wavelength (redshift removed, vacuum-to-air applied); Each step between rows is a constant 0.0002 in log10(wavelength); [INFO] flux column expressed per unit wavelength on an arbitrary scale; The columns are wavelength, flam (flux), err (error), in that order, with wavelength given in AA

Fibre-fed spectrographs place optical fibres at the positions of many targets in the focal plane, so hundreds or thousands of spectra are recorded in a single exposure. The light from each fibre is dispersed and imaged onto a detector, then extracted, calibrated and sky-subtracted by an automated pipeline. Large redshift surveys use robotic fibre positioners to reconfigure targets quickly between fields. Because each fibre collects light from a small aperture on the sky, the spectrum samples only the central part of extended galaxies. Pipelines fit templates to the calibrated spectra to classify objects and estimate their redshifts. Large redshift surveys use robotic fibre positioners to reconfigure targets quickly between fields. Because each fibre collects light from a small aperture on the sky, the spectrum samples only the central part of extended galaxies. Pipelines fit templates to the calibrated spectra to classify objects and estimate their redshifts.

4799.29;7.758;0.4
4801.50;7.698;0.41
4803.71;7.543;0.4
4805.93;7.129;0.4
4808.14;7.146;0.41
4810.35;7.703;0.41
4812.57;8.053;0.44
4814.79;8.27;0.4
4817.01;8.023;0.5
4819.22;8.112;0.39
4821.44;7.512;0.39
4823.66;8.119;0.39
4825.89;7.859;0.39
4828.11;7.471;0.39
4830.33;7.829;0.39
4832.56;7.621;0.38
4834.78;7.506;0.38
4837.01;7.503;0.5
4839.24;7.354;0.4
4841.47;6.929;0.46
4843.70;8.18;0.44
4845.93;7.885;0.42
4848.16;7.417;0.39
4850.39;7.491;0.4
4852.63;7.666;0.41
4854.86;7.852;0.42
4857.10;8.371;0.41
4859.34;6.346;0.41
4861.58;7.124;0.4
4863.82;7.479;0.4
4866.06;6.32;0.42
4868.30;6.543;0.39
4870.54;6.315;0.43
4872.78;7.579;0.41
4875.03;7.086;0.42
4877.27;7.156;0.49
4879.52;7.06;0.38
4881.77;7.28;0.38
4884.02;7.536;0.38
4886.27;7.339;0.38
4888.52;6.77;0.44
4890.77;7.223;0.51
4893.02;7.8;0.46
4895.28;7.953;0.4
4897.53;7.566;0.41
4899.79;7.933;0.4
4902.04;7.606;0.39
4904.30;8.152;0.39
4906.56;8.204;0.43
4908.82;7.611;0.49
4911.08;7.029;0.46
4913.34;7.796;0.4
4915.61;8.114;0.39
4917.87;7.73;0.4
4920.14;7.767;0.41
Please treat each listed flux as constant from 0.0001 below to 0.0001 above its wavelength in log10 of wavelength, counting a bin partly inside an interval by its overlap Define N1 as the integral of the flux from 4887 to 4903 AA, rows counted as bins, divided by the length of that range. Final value 7.55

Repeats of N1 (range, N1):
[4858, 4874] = 6.84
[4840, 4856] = 7.63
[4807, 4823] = 7.84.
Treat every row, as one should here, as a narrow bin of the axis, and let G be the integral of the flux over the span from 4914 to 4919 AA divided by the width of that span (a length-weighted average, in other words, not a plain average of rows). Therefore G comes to 7.91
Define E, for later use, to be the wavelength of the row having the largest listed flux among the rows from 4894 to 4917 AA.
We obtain 4906.56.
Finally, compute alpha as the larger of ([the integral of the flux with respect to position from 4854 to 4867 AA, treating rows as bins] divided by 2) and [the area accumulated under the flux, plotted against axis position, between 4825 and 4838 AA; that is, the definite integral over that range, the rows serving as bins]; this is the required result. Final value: 99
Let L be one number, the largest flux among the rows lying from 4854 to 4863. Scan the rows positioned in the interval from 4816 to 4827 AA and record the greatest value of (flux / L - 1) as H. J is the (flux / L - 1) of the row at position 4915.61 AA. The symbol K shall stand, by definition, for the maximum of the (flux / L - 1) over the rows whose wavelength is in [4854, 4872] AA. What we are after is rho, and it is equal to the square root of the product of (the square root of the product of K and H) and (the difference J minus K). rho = 0.000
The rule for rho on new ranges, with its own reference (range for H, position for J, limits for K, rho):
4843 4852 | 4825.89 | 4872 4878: 0.039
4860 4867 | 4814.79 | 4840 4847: 0.023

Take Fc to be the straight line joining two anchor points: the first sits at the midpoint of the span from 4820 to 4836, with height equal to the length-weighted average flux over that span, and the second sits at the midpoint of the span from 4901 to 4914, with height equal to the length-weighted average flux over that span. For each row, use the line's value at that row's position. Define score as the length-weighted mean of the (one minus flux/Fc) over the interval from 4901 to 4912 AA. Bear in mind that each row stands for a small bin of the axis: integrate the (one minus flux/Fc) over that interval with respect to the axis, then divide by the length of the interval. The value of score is 0.00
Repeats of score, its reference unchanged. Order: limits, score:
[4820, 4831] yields -0.01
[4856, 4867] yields 0.08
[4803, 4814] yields 0.02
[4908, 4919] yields 0.01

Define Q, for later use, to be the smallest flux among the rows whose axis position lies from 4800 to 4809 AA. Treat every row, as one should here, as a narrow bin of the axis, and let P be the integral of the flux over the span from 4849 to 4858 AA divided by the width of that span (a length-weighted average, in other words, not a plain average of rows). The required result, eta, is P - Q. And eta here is 0.7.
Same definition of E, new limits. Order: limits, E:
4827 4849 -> 4843.70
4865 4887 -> 4872.78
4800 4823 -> 4814.79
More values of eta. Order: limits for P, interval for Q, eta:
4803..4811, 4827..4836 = -0.1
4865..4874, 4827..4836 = -0.8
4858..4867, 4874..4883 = -0.2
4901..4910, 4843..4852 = 0.5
